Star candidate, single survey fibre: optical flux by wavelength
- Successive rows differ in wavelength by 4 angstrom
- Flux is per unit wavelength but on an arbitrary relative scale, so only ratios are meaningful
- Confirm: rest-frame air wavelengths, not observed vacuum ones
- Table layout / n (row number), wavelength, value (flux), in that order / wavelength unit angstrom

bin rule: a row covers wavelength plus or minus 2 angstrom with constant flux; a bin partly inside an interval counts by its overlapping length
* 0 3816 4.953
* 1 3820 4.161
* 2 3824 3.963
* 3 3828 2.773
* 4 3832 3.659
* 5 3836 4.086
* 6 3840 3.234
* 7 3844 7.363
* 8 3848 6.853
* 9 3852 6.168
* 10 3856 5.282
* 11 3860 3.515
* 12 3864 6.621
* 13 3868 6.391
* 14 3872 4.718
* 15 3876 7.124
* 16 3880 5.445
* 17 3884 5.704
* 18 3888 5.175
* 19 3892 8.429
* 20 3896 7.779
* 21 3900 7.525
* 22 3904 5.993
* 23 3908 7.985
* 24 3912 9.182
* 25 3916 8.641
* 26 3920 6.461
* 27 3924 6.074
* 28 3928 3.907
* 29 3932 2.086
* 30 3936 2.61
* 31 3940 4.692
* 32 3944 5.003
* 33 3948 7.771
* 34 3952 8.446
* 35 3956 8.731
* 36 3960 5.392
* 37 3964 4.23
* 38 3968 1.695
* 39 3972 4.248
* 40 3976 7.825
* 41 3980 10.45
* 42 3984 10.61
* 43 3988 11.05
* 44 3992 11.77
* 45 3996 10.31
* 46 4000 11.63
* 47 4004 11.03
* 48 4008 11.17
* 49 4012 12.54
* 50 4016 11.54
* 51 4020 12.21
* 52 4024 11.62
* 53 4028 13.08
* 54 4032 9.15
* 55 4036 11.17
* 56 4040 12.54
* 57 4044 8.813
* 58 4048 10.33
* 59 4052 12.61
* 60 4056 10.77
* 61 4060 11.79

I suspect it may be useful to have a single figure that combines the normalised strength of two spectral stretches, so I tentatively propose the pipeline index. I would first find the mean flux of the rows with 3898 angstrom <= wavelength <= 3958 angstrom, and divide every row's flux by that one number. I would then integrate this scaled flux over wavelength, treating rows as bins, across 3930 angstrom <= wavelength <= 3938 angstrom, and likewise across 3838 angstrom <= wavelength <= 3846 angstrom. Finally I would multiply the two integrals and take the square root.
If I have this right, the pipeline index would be 4.5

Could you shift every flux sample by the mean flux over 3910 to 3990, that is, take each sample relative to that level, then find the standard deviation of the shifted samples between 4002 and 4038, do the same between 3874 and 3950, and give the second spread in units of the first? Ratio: 1.8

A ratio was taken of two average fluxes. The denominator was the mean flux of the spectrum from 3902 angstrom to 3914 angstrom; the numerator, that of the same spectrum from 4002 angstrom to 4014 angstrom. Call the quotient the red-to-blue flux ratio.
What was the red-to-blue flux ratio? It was 1.5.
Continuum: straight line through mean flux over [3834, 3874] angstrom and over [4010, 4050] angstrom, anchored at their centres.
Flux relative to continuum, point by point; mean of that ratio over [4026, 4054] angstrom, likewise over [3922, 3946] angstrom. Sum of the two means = 1.46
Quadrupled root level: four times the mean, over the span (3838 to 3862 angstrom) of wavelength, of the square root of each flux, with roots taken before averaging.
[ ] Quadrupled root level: 9.2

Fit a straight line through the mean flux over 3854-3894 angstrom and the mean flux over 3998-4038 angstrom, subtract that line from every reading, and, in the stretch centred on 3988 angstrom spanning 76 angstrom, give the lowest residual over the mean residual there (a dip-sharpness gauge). 7.5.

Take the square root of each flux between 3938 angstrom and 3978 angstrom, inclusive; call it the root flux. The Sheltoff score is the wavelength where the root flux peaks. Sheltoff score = 3956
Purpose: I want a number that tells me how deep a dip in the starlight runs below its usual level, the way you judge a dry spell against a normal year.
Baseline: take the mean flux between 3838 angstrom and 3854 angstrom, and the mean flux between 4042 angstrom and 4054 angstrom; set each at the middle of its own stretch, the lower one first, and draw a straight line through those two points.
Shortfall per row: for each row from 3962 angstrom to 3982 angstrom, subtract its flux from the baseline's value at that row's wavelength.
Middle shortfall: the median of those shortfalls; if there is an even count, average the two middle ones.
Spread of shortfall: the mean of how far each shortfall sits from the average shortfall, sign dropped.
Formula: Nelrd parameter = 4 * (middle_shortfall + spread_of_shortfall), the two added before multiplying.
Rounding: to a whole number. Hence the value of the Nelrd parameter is 28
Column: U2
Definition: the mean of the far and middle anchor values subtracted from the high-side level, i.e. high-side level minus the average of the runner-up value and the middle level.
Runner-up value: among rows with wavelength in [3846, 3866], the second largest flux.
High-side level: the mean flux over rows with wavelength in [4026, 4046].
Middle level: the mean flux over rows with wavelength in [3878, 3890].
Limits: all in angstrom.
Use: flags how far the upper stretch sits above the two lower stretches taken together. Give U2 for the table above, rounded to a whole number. 5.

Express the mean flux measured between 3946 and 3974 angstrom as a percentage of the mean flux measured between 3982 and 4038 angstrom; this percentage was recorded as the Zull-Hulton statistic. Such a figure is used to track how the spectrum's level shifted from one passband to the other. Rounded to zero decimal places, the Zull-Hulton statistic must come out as 51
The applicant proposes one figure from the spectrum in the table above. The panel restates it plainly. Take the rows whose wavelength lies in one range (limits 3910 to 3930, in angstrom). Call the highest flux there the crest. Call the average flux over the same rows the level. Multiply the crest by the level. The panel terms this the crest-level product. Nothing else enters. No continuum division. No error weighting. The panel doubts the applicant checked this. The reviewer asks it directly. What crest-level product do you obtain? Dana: 63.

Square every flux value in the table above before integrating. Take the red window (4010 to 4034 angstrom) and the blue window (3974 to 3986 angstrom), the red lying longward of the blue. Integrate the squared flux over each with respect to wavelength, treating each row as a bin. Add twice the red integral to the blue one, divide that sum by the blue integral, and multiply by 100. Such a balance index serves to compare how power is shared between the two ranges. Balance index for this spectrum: 686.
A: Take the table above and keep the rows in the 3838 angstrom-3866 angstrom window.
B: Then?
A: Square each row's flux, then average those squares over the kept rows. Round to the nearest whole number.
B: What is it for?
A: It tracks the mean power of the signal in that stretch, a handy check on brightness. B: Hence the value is 33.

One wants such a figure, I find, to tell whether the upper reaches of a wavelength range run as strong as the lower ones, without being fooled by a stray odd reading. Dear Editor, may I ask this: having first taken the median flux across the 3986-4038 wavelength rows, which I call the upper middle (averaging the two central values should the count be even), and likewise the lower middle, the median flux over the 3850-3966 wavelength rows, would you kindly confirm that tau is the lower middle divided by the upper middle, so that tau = 0.53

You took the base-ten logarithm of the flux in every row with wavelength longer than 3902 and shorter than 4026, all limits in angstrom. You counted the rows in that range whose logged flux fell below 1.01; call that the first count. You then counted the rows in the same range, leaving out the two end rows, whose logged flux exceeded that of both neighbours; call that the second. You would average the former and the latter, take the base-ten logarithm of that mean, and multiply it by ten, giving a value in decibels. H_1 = 11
